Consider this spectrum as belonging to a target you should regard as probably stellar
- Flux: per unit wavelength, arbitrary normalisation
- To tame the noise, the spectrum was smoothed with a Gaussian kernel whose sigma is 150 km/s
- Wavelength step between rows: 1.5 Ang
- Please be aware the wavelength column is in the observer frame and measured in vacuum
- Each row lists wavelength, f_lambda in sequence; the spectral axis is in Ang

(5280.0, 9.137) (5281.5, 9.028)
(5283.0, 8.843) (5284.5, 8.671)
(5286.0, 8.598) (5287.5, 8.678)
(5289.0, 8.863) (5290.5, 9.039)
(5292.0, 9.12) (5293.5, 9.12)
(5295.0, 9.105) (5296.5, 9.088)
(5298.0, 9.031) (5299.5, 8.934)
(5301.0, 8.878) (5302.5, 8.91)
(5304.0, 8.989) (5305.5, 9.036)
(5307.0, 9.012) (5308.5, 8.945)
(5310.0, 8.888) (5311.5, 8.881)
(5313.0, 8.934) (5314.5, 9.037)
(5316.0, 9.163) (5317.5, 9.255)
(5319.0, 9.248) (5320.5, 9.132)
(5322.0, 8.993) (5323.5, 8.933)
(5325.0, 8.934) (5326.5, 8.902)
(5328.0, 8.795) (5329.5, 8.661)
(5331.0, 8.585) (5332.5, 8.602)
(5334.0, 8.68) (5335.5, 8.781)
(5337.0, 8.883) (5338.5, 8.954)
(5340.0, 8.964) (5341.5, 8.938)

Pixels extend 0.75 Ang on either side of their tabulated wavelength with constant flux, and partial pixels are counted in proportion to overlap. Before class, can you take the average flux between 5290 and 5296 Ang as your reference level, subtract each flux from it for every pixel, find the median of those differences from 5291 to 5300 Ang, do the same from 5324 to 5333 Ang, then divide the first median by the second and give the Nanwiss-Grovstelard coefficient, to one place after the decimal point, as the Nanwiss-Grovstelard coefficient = 0.0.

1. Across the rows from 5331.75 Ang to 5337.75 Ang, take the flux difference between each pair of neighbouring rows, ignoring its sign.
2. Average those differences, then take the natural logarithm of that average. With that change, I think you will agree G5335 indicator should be -2.4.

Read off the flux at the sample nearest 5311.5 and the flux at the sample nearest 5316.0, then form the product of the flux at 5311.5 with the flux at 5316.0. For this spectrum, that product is 81.4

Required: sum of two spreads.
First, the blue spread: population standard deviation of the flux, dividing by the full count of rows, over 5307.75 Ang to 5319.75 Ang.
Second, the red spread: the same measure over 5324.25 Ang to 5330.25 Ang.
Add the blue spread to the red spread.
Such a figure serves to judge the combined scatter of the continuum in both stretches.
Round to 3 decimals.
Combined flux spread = 0.254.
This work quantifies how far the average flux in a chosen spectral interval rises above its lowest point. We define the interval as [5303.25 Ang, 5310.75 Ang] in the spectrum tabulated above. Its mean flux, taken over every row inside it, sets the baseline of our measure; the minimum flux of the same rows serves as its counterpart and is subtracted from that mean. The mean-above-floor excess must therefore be 0.086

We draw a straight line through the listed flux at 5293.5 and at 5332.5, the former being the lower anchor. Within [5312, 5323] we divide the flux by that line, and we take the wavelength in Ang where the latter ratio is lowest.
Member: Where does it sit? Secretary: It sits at 5313.0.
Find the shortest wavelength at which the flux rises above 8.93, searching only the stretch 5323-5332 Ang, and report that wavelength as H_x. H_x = 5323.5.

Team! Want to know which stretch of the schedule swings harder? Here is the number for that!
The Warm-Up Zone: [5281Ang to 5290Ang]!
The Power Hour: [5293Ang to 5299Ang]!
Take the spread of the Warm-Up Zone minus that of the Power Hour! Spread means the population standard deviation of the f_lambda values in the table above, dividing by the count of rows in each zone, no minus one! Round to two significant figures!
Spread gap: 0.11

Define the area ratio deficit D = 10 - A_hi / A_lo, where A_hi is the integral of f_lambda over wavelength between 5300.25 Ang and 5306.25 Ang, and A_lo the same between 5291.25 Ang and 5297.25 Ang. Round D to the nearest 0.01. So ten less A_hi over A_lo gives 9.02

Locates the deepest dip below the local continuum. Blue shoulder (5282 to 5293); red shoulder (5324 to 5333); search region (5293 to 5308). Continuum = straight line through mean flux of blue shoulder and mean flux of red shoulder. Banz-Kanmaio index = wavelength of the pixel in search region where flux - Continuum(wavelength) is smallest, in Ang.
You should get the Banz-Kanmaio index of 5301.0 Ang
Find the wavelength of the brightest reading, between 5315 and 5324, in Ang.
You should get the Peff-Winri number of 5317.5 Ang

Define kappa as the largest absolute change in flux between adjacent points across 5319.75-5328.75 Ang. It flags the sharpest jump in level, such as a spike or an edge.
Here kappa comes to 0.139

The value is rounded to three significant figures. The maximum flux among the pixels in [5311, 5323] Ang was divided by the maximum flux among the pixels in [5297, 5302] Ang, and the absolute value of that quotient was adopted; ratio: 1.02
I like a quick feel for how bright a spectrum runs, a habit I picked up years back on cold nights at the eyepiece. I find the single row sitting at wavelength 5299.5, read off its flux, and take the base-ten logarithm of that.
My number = 0.951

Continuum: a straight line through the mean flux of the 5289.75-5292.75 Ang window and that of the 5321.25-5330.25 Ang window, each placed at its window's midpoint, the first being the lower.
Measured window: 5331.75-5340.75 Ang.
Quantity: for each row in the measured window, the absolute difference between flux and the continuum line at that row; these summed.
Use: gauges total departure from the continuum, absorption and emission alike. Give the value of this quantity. 0.82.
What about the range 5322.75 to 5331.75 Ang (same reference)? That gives 0.65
